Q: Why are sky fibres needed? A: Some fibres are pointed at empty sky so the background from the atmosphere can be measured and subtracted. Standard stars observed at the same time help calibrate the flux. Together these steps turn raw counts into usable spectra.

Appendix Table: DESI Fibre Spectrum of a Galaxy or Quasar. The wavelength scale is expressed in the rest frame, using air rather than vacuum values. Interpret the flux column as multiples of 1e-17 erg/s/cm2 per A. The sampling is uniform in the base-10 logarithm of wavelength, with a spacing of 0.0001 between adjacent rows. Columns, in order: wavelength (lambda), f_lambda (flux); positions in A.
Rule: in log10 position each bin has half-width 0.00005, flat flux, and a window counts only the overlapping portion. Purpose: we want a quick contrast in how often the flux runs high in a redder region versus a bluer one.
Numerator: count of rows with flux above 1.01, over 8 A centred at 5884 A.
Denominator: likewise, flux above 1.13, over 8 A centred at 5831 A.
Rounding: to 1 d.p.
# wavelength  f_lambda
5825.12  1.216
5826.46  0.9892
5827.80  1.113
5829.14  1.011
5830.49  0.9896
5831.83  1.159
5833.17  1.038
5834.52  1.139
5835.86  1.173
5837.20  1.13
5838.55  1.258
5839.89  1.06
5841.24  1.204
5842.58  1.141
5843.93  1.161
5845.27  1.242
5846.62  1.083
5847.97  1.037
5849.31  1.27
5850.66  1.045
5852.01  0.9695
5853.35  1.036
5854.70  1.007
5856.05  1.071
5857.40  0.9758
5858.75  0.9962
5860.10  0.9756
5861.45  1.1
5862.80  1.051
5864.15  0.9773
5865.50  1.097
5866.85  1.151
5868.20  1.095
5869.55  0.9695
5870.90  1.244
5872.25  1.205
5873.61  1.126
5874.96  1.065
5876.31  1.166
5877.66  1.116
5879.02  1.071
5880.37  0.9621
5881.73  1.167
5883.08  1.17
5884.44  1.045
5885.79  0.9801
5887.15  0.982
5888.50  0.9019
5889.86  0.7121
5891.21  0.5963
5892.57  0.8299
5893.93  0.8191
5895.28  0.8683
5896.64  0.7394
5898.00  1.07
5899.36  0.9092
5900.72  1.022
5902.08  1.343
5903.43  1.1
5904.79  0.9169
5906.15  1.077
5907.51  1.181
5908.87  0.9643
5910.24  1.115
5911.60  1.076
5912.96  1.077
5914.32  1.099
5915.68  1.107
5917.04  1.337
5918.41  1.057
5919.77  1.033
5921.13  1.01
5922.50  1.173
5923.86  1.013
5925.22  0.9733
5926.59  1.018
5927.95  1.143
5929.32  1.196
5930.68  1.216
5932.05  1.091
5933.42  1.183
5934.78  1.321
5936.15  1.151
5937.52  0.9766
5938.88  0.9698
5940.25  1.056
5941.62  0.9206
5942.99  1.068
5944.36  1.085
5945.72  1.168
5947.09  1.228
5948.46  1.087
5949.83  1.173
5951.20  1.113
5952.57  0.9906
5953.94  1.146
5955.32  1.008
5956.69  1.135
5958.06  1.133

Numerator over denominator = 1.5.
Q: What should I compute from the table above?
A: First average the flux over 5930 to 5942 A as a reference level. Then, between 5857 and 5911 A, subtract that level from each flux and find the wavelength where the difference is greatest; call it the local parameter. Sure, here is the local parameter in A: 5902.08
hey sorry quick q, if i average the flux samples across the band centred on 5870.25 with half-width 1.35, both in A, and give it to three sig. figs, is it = 1.11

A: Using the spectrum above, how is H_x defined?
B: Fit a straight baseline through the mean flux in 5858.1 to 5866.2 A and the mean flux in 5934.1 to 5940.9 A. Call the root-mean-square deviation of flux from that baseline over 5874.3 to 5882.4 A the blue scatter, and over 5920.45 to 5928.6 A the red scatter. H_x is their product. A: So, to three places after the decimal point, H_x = 0.007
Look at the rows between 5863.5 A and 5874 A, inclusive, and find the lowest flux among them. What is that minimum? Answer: 0.9695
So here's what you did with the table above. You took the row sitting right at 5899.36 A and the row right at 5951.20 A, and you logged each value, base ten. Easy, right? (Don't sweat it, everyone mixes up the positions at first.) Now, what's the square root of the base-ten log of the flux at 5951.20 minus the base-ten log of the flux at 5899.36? 0.30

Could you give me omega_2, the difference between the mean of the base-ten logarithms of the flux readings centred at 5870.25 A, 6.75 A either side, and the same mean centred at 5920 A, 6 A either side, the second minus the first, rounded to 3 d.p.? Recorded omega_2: -0.009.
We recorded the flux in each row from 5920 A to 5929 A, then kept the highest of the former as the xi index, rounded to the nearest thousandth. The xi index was 1.173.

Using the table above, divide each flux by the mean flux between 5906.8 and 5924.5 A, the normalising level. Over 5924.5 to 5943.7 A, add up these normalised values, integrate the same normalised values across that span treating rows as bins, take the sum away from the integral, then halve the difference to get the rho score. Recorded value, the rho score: 2.6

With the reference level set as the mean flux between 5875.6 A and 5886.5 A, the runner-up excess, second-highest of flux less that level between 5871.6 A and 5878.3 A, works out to 0.08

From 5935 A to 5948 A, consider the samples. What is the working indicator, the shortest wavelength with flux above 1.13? 5936.15 A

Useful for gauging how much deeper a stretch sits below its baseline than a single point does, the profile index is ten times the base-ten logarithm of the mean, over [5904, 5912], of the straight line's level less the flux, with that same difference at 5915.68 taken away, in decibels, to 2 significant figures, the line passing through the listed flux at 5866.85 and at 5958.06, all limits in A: -13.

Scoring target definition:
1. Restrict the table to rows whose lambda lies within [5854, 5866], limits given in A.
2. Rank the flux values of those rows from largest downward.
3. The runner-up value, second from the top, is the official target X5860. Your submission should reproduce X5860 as 1.097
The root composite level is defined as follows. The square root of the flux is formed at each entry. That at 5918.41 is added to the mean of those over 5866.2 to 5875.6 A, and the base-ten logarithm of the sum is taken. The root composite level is 0.319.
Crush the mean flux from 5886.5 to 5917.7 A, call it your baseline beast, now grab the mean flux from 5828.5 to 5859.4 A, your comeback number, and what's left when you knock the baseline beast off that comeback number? 0.10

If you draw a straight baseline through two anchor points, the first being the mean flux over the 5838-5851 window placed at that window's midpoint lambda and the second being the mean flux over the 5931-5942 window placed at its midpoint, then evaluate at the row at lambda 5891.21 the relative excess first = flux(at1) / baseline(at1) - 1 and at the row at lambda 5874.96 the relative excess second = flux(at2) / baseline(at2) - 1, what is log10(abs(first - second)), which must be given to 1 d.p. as -0.4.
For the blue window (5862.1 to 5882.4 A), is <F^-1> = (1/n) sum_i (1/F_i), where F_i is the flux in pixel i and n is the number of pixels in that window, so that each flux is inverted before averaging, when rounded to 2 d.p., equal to 0.92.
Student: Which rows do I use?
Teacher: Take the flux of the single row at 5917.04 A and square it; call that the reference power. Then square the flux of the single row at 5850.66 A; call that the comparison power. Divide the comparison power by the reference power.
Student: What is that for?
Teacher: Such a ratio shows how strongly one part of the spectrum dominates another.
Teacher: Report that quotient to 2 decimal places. 0.61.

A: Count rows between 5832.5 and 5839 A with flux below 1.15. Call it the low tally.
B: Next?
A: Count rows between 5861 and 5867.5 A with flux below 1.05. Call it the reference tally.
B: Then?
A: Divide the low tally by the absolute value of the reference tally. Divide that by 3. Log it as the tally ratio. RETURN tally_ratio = 1.0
